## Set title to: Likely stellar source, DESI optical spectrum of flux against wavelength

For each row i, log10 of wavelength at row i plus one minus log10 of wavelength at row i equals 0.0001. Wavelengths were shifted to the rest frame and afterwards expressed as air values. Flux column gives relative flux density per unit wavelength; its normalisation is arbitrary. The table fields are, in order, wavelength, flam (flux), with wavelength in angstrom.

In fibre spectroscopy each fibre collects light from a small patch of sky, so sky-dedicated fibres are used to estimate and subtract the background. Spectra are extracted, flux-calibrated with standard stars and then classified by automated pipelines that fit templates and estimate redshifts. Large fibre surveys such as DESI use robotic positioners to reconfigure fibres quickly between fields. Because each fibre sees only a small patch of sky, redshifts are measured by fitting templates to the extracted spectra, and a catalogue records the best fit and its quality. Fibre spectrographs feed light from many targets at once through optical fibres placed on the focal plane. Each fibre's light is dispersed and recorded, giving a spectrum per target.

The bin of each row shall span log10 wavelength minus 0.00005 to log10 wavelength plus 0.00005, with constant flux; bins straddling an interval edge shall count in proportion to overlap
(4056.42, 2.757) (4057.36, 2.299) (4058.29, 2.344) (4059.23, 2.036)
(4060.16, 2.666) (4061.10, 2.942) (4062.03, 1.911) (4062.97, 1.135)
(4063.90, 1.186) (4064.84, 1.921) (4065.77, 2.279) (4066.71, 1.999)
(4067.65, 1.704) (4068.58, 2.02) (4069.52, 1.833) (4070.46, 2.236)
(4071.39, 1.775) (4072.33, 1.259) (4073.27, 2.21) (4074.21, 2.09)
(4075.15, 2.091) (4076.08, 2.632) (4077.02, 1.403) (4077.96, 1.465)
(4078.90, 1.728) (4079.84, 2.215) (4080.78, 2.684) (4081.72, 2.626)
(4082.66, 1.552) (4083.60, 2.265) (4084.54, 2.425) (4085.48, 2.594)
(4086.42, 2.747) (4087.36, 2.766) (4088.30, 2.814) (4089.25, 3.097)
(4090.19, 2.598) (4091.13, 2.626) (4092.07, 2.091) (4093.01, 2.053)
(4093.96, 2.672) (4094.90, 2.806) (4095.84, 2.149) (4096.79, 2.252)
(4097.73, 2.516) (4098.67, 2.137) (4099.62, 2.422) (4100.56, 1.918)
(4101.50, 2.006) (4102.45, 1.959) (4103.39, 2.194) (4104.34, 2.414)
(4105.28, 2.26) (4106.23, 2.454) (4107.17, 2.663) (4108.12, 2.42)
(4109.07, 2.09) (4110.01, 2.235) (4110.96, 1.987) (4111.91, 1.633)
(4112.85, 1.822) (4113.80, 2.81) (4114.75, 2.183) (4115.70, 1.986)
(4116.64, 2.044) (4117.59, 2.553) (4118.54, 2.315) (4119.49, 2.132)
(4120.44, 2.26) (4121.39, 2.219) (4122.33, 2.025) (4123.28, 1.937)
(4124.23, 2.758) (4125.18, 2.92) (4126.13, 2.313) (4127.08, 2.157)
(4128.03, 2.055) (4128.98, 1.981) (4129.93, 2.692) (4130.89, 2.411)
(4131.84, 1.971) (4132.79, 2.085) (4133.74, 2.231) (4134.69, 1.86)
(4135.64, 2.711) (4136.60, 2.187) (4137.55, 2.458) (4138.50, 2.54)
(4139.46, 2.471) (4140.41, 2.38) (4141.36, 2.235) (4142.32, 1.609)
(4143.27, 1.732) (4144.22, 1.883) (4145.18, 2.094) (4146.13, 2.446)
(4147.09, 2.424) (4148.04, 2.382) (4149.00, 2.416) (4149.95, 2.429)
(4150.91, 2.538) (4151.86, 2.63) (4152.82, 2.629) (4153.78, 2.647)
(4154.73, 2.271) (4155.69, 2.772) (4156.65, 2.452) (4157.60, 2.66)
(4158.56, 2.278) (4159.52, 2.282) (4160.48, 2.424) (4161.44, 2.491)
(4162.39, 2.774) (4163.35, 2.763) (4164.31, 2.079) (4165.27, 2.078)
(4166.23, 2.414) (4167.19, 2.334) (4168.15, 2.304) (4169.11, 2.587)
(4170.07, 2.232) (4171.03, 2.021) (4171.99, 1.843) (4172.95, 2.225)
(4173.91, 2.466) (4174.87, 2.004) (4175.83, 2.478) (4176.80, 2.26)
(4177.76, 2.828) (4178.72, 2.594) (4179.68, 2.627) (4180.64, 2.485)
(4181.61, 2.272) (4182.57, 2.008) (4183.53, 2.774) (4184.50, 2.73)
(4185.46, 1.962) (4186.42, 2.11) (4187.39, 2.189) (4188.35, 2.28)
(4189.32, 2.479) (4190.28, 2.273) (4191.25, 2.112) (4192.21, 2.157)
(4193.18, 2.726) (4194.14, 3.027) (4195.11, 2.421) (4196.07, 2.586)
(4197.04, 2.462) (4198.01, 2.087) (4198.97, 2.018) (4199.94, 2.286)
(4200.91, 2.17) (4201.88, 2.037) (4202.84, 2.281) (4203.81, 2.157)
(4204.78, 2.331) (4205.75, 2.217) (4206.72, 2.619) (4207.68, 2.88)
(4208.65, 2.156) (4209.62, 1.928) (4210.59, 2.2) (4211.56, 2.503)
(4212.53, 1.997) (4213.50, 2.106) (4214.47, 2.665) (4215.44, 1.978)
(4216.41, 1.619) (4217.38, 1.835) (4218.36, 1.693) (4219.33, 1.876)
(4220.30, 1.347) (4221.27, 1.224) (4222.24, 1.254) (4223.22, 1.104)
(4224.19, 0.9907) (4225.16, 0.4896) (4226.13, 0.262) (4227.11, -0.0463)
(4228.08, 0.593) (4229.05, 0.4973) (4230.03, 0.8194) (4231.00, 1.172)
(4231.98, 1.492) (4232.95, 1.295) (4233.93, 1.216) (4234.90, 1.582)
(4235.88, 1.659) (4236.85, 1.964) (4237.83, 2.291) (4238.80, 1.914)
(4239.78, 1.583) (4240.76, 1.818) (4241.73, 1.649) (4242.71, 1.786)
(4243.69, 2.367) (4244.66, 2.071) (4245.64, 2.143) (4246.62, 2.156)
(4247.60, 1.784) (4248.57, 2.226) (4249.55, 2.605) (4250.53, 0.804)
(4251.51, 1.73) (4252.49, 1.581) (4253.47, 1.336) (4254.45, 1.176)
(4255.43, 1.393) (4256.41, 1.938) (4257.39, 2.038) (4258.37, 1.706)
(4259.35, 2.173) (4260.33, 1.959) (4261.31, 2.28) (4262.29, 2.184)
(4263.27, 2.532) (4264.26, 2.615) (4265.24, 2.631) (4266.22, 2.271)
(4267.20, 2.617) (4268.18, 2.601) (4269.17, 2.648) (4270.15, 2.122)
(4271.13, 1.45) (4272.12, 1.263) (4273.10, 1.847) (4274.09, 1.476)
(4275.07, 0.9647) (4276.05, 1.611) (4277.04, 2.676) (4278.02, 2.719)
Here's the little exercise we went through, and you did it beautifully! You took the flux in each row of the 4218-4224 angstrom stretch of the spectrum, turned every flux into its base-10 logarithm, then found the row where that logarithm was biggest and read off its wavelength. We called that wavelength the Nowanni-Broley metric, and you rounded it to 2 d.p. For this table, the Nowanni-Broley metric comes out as 4219.33 angstrom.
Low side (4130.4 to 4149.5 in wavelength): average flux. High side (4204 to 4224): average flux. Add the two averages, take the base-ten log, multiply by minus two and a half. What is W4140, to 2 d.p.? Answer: -1.56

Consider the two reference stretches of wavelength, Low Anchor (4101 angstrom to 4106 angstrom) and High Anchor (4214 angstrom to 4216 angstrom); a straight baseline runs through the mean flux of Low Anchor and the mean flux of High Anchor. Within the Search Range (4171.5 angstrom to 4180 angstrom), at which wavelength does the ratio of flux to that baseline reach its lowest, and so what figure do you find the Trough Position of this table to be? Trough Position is 4171.99 angstrom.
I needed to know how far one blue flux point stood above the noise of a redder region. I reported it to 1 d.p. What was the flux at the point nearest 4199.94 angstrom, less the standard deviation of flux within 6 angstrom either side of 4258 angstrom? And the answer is 1.9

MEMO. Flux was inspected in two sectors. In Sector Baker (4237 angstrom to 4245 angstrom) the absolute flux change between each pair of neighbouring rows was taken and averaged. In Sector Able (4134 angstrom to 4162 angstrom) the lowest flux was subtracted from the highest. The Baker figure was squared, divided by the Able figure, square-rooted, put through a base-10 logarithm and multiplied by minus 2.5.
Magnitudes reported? 1.4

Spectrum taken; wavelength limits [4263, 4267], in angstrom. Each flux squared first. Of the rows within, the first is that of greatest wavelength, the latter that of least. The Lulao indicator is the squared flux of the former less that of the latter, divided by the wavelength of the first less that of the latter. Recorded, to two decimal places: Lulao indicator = -0.42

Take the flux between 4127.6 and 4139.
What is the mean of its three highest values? 2.65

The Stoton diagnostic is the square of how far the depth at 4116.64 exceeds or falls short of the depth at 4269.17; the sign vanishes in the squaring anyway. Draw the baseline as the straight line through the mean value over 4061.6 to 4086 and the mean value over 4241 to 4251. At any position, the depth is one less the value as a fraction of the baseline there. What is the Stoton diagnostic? 0.10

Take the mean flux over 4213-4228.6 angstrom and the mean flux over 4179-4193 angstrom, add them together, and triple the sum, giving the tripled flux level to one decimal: 10.9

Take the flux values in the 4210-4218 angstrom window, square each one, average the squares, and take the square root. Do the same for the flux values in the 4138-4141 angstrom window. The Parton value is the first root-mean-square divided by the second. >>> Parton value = 0.87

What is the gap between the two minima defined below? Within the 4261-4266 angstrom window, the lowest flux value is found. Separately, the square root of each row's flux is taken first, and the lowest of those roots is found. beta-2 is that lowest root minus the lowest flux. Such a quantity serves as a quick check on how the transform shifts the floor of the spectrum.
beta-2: -0.71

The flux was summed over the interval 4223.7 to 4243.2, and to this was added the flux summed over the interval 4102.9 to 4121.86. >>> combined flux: 70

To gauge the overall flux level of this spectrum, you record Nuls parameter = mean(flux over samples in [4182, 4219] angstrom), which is 2.26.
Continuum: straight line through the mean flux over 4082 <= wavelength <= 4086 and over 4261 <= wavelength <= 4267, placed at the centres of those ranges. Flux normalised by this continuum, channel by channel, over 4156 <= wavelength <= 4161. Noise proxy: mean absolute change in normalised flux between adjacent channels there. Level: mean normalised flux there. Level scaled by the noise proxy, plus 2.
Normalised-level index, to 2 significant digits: 15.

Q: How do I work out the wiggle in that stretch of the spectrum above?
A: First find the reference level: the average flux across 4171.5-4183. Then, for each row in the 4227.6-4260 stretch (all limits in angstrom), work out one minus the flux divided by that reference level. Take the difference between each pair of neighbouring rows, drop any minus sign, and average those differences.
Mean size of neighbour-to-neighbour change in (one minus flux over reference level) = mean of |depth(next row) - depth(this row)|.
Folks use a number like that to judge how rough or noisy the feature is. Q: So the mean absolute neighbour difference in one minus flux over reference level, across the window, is 0.144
